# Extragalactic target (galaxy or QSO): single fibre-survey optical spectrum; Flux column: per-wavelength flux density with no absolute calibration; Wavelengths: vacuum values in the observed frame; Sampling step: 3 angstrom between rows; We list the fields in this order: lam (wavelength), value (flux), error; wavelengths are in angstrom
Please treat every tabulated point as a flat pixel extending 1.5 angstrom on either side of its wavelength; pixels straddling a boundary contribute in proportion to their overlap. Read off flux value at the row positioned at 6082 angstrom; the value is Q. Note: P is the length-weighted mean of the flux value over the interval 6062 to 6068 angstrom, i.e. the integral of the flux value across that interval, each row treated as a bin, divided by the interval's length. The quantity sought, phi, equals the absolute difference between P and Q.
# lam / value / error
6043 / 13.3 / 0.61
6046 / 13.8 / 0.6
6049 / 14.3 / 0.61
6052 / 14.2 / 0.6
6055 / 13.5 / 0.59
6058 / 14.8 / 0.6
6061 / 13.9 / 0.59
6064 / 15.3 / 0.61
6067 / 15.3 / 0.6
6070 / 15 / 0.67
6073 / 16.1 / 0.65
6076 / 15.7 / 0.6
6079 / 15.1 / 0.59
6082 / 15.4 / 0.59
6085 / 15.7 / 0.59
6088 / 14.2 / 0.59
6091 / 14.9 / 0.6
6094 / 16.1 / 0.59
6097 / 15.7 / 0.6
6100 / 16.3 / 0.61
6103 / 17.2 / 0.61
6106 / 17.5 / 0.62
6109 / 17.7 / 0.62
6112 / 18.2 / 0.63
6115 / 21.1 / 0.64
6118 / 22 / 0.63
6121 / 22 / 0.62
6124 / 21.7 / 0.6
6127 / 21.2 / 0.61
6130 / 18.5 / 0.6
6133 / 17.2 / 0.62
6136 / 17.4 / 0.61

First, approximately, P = 15.2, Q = 15.4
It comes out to 0.2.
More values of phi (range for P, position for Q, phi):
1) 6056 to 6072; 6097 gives 0.8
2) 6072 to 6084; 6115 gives 5.5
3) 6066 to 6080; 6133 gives 1.7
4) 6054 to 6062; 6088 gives 0.1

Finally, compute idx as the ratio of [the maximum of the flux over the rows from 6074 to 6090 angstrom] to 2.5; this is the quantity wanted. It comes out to 6.3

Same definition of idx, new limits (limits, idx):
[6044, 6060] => 5.9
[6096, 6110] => 7.1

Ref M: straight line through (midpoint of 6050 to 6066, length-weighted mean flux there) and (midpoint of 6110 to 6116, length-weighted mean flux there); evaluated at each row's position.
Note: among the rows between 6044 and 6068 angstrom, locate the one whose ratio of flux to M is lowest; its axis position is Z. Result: 6061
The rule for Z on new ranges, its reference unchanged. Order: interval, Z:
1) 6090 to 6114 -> 6091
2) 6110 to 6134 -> 6133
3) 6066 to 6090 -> 6088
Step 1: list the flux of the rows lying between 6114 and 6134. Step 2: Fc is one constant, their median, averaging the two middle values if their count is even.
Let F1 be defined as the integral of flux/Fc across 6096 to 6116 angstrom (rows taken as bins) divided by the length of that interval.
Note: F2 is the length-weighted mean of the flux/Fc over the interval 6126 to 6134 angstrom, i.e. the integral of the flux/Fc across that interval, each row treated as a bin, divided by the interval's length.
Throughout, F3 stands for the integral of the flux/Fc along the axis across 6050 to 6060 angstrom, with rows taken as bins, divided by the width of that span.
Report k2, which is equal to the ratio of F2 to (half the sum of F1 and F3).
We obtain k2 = 1.19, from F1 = 0.832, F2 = 0.89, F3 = 0.67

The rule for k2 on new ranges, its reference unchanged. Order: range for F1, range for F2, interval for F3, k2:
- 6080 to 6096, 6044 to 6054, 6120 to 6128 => 0.76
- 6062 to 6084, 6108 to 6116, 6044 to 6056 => 1.29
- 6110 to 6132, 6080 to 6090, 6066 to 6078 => 0.84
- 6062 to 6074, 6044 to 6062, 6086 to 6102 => 0.91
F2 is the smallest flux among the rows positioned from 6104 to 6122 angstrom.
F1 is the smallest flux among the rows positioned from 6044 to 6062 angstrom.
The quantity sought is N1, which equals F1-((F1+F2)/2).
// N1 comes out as -2.0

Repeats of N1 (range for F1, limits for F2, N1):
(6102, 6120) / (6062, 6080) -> 1.1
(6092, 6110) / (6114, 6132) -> -1.4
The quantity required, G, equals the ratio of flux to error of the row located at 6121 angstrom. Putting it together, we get 35.5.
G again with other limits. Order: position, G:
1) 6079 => 25.6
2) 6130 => 30.8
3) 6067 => 25.5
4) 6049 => 23.4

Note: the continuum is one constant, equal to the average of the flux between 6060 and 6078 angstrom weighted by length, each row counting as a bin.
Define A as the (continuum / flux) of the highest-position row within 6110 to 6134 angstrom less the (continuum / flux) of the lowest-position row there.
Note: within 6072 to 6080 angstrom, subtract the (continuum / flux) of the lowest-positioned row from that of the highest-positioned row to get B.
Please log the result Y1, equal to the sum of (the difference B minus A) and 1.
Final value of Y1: 1.01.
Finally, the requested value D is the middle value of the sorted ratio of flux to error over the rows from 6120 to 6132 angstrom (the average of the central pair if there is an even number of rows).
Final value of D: 35.1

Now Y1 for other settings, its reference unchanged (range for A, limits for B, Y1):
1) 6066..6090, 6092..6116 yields 0.70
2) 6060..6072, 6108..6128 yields 0.94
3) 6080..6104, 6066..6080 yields 1.12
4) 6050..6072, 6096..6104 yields 0.97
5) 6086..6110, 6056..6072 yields 1.20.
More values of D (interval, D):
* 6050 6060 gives 23.7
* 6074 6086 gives 26.1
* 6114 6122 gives 34.9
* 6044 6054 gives 23.4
